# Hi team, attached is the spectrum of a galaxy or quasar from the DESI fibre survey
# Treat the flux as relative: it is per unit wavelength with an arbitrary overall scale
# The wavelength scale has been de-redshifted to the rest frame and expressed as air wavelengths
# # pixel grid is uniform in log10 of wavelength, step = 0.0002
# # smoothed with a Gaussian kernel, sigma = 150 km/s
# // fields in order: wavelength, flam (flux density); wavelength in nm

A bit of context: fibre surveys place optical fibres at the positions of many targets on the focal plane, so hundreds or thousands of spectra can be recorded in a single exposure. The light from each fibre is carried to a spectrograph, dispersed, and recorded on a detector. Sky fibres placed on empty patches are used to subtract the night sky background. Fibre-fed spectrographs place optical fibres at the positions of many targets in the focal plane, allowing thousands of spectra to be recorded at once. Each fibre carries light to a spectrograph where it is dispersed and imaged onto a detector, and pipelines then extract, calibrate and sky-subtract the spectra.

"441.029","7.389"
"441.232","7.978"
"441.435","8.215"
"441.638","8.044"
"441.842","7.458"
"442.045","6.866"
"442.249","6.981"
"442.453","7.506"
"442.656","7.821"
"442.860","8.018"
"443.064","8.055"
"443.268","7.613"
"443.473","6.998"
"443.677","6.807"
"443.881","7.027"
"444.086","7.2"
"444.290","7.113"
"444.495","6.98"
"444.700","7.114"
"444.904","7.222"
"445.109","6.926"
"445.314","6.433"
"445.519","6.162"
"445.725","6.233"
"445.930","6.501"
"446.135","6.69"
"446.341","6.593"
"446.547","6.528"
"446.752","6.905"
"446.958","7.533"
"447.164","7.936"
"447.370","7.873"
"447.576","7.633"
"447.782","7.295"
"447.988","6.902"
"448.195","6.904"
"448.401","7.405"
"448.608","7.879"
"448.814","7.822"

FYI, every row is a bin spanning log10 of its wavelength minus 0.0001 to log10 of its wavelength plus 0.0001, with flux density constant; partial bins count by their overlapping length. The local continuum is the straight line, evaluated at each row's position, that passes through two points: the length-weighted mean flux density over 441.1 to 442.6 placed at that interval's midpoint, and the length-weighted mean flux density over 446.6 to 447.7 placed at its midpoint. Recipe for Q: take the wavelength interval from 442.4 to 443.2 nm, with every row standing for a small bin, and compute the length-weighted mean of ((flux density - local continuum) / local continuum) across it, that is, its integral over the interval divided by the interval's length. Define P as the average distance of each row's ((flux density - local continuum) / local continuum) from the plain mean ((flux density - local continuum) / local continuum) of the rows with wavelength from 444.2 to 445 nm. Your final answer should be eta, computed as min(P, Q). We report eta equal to 0.008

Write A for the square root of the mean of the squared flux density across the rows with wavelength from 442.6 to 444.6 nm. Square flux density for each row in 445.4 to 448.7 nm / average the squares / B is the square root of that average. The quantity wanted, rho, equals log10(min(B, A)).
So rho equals 0.850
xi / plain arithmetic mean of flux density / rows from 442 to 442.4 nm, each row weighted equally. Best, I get 6.9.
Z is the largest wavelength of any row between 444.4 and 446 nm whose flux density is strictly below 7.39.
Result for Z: 445.930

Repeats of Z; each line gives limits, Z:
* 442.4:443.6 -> 443.473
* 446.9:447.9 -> 447.782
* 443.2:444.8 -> 444.700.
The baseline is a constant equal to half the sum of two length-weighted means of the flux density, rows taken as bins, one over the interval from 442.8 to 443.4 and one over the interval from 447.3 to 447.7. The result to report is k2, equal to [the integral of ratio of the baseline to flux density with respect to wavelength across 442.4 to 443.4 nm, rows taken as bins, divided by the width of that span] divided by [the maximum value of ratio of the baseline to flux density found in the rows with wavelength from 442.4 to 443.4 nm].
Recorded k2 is 0.964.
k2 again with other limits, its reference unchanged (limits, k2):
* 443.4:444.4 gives 0.969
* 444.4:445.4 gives 0.928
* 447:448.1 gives 0.920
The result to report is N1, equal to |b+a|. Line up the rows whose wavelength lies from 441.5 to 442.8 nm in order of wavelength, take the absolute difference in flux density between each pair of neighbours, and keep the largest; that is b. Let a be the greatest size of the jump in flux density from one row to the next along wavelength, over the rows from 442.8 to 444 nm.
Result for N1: 1.21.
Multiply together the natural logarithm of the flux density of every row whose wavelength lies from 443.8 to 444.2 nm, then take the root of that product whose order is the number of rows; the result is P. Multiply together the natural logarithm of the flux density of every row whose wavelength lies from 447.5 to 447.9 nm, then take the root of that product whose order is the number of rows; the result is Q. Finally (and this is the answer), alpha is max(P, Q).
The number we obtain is 2.010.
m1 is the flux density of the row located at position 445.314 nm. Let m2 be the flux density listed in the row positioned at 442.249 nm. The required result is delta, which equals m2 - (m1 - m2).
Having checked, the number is 7.5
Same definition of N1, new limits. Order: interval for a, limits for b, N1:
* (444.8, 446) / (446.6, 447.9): 1.12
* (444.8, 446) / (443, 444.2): 1.11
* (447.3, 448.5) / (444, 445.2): 0.80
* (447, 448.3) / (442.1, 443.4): 0.92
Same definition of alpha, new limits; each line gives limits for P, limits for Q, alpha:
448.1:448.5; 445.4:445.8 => 1.967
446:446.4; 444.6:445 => 1.970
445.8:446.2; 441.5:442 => 2.047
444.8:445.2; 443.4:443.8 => 1.956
